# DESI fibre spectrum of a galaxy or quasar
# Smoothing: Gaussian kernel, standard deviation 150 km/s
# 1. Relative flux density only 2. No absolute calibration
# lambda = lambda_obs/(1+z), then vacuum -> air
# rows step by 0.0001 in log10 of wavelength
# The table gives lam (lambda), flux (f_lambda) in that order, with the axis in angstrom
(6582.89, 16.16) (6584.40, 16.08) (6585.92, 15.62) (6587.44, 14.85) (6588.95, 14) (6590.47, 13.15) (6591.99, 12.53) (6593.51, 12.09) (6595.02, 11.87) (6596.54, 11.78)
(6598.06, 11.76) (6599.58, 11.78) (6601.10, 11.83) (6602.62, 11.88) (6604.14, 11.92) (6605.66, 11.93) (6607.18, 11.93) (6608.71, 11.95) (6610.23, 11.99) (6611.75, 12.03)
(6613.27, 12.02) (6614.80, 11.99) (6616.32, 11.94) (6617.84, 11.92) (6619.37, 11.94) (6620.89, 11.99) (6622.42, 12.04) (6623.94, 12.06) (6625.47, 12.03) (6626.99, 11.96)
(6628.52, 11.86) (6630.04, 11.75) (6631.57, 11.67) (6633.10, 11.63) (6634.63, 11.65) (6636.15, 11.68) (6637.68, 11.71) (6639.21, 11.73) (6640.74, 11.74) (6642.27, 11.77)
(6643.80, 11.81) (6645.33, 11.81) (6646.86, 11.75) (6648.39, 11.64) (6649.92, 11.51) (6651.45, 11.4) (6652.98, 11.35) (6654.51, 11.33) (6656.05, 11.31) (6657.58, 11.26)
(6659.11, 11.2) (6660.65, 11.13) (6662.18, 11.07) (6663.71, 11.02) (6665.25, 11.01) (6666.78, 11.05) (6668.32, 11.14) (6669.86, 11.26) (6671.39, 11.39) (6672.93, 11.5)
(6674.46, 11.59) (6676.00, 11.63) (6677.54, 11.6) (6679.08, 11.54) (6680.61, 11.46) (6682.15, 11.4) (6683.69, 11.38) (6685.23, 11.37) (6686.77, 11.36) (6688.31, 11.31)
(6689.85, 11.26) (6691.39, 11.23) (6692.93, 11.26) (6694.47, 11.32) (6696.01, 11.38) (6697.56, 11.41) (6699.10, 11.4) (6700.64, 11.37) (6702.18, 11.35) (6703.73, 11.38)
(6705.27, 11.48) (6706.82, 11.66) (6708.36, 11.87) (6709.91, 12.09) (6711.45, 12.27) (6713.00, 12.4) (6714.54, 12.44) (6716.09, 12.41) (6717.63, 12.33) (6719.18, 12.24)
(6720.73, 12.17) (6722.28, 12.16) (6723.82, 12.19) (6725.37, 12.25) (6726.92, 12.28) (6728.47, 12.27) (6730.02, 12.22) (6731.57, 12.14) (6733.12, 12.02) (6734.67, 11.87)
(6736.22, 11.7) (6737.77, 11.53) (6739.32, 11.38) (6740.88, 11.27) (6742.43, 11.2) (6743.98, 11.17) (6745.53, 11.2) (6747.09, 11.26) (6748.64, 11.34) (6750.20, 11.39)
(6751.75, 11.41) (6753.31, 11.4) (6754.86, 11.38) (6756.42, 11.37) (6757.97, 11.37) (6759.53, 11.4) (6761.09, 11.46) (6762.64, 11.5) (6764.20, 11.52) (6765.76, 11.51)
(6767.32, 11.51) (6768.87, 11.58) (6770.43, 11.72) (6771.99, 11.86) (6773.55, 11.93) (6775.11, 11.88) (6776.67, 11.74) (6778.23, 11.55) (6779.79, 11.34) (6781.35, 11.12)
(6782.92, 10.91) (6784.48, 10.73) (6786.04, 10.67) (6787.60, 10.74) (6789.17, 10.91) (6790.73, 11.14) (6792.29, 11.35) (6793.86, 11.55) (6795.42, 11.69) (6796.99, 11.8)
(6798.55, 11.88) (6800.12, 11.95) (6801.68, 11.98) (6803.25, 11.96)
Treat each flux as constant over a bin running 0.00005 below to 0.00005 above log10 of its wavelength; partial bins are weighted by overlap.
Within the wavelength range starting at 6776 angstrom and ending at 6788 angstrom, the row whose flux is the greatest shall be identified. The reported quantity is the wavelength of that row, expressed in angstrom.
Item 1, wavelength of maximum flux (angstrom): 6776.67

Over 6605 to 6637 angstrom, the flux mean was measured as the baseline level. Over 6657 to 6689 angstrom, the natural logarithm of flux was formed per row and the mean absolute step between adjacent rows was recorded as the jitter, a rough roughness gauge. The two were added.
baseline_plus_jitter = 11.9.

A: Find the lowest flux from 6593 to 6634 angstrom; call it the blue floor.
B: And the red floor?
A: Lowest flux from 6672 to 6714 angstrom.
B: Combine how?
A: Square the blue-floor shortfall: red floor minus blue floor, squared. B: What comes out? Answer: 0.160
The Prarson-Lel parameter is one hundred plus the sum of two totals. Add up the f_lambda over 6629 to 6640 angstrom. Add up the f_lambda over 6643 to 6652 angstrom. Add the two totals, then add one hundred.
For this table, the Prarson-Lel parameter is 252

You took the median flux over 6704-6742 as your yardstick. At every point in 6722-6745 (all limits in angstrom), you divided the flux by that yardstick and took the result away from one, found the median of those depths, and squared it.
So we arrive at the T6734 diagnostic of 0.0001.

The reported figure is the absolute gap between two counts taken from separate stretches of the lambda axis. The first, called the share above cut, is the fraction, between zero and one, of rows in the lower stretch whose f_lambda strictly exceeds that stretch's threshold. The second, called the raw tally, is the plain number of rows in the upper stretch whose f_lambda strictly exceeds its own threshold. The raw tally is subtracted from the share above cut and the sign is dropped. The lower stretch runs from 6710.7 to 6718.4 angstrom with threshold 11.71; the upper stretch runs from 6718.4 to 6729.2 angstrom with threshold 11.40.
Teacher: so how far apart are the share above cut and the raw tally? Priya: 6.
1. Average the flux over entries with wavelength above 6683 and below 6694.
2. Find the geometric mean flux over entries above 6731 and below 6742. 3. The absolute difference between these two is 0.39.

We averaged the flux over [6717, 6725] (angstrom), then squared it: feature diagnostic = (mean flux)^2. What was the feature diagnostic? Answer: 149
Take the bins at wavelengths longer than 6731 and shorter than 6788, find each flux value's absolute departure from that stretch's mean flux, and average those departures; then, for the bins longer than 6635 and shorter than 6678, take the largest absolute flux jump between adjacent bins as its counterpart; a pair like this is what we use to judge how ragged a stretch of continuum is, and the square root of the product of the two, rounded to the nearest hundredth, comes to 0.18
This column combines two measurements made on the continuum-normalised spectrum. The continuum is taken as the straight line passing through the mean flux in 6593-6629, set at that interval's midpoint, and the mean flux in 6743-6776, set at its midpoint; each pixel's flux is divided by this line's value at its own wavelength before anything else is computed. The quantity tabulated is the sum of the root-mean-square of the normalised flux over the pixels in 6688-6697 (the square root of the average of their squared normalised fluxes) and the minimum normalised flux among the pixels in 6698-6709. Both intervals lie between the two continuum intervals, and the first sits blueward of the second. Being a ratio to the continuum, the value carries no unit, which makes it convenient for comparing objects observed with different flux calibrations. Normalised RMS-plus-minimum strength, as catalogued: 1.940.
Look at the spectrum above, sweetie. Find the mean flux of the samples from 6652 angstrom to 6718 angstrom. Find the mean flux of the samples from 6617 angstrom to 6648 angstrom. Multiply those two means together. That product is 136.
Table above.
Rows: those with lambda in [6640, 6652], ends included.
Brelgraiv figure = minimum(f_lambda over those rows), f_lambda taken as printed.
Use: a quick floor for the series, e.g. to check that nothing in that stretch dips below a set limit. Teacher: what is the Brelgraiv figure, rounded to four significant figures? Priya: 11.40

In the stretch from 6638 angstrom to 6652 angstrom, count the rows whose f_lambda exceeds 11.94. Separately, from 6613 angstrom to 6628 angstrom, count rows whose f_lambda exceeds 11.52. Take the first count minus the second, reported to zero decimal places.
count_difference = -10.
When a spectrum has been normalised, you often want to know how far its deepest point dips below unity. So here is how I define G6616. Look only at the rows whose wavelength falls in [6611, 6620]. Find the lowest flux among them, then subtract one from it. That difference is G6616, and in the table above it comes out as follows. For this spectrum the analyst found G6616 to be 10.9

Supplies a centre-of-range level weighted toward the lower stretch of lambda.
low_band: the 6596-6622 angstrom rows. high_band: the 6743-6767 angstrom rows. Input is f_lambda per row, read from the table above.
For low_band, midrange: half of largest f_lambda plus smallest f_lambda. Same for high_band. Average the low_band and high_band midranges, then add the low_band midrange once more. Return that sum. 23.5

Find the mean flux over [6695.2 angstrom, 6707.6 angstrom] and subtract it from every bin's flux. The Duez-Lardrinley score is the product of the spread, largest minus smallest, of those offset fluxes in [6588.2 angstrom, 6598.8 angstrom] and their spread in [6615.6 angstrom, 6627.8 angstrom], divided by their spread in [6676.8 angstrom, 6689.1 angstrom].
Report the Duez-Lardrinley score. 1.1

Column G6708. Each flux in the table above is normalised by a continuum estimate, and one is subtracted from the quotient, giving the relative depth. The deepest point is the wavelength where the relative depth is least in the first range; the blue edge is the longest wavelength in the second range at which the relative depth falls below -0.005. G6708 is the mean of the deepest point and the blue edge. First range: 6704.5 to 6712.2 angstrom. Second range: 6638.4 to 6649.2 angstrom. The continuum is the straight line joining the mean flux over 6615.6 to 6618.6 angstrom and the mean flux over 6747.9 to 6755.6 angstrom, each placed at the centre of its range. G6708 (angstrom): 6676.8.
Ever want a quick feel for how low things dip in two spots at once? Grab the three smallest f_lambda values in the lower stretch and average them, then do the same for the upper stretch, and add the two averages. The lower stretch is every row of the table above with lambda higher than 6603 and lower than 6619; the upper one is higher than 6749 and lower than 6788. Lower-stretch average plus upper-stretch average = 22.6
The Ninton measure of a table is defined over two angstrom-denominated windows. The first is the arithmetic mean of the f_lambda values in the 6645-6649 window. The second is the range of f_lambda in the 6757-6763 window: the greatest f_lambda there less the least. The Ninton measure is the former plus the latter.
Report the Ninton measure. 11.9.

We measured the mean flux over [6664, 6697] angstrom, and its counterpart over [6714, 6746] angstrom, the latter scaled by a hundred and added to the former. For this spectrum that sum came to 1204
